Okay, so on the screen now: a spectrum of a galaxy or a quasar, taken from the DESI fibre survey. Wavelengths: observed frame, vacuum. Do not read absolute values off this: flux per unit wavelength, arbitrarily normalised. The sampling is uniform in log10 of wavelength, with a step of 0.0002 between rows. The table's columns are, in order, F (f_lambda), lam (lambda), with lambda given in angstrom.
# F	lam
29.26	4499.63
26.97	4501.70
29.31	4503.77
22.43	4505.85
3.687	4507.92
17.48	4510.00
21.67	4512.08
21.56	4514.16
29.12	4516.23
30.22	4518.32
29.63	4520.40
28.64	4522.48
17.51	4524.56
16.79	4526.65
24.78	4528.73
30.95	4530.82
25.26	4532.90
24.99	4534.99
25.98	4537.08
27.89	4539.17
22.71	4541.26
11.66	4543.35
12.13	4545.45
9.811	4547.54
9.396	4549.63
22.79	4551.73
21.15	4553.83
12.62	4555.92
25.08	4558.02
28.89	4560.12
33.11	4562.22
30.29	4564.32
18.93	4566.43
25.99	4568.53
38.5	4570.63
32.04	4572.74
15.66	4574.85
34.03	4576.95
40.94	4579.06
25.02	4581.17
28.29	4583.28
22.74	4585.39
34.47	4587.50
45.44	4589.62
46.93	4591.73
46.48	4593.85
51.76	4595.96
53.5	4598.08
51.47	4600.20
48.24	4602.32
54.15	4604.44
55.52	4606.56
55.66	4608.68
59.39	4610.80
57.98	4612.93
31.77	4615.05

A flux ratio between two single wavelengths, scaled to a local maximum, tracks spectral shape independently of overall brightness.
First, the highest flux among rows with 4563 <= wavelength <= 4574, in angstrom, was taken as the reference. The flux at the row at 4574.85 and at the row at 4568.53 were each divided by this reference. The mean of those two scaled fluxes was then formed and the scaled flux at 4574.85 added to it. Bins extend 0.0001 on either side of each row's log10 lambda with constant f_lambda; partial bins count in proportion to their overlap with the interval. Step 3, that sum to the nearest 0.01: 0.95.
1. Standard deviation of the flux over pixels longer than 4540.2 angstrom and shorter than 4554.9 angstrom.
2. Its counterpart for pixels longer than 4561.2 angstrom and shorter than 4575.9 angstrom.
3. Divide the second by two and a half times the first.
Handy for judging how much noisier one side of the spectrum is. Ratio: 0.52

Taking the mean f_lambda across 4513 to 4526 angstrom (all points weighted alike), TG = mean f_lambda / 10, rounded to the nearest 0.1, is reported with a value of 2.6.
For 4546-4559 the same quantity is 1.7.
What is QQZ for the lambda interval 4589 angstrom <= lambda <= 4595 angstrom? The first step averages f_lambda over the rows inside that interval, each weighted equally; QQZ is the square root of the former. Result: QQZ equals 6.8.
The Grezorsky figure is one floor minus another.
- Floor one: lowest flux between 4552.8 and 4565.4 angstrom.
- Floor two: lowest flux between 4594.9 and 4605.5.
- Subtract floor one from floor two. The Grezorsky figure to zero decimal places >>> 36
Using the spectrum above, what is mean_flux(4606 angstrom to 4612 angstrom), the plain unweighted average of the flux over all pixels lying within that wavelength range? 57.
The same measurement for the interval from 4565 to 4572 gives 28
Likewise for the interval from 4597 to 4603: 51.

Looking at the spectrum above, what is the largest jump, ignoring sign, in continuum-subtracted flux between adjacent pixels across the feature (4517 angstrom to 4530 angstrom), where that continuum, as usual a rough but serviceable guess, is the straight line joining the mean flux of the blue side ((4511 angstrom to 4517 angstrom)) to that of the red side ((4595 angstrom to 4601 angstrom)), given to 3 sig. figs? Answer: 11.8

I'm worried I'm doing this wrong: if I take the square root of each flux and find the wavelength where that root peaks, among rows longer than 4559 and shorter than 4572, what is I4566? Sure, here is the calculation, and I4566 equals 4570.63 angstrom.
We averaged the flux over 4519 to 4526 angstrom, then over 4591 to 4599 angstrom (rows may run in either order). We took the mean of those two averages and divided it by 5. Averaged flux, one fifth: 7.5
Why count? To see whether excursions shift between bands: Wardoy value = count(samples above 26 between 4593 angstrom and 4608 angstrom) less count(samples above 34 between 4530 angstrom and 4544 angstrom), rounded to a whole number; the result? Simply 7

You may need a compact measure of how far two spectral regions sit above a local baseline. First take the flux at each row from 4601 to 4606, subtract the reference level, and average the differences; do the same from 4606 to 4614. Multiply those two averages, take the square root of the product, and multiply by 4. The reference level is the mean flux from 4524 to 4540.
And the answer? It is 119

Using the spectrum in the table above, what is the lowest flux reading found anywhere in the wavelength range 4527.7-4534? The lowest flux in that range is 24.78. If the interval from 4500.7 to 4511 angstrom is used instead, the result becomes 3.687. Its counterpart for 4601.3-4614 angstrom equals 48.24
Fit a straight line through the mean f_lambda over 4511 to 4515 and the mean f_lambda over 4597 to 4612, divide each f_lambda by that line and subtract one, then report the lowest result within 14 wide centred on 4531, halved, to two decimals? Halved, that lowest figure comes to -0.18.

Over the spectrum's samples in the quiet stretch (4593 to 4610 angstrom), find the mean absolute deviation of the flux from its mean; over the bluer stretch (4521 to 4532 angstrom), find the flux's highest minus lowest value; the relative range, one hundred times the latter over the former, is 543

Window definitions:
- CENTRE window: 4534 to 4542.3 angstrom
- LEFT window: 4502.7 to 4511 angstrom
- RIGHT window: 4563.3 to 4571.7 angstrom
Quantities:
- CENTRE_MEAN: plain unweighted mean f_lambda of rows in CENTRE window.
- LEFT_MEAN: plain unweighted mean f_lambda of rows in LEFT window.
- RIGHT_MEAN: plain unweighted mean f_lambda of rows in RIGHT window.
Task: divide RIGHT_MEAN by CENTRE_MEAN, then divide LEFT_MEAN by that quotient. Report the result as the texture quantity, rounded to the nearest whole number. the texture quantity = 16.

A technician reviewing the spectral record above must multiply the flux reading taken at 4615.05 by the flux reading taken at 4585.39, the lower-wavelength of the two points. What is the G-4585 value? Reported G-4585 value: 722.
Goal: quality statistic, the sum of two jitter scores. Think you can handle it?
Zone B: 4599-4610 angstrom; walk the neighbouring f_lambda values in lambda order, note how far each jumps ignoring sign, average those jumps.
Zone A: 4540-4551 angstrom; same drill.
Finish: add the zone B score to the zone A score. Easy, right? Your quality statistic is 6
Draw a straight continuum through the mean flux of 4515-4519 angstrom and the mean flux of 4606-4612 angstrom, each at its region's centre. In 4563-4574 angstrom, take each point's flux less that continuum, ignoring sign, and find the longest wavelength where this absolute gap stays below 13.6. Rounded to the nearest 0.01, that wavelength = 4570.63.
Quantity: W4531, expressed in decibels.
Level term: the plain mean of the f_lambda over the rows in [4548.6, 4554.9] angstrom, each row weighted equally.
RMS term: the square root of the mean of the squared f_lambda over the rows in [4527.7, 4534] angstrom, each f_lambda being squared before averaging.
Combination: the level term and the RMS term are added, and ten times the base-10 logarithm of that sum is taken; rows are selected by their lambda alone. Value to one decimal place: 16.5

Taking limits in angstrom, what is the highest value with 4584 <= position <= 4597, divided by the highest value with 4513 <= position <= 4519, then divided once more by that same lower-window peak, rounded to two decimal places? 0.06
